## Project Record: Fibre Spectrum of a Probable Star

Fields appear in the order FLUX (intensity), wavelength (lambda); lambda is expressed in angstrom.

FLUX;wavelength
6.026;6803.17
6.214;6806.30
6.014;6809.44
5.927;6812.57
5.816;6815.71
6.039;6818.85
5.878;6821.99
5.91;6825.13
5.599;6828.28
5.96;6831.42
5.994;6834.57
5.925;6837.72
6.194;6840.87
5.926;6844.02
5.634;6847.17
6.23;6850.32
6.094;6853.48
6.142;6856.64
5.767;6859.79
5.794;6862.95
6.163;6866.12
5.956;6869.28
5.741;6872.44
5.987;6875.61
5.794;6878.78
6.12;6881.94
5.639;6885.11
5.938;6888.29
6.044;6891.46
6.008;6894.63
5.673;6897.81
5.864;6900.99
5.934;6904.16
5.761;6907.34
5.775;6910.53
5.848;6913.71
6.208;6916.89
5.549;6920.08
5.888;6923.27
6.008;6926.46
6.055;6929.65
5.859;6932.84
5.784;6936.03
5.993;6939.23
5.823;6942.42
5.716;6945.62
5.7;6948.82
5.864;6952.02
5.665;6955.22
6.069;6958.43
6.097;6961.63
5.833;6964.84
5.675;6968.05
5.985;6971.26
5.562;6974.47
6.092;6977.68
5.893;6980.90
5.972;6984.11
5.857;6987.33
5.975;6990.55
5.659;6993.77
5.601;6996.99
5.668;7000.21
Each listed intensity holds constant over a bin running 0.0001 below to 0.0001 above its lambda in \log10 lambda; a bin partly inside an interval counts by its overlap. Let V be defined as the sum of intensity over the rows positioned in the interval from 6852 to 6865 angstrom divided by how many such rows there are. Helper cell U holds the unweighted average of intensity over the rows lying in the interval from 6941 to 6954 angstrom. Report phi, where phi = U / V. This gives 0.97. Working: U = 5.78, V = 5.95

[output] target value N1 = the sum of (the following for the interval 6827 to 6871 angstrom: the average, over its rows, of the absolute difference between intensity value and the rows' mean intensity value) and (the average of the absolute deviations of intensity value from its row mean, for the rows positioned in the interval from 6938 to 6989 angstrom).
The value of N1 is 0.289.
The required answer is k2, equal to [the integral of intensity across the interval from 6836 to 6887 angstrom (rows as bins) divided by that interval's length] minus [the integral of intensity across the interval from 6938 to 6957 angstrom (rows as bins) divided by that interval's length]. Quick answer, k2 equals 0.15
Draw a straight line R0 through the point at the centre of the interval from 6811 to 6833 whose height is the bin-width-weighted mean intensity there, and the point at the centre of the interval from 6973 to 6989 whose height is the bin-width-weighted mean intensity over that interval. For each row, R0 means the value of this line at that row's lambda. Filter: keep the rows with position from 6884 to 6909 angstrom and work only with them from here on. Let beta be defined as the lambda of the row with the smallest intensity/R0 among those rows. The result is 6885.11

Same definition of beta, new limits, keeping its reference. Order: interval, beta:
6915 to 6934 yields 6920.08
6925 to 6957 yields 6955.22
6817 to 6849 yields 6828.28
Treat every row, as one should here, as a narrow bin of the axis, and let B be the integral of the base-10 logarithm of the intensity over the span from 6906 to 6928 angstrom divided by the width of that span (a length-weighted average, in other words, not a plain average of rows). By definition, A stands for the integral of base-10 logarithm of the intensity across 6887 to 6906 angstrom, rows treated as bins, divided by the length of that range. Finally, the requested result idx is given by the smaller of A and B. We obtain 0.768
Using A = 0.772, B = 0.768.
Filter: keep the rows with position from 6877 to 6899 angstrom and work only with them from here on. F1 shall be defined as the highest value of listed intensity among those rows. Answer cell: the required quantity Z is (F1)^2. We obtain 37.5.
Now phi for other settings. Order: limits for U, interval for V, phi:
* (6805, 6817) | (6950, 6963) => 1.01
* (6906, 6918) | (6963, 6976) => 1.02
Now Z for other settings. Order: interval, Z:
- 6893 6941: 38.5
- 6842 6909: 38.8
